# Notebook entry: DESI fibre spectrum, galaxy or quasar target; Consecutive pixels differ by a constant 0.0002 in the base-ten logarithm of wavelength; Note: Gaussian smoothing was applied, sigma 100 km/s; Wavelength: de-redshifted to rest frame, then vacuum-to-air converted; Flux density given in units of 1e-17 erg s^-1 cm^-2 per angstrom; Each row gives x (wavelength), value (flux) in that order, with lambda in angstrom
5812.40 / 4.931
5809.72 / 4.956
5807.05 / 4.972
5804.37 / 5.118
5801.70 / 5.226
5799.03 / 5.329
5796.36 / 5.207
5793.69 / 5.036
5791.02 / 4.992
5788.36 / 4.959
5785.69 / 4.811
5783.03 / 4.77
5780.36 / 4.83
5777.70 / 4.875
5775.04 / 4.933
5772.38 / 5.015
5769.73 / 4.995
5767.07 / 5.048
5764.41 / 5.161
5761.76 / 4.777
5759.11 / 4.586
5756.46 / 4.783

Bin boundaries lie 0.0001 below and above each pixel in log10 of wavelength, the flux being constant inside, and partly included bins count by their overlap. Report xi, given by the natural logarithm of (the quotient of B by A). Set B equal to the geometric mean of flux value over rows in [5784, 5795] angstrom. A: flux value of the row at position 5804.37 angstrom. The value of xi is -0.034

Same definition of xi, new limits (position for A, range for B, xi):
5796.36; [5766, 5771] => -0.036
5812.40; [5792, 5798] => 0.038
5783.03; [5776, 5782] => 0.017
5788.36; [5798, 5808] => 0.040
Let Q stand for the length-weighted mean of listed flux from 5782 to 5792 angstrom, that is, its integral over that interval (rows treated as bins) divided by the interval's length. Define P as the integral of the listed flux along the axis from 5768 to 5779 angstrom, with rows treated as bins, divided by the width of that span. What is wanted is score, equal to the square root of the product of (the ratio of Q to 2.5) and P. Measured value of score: 3.11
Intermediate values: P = 4.96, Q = 4.89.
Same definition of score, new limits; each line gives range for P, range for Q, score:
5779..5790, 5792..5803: 3.17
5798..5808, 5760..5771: 3.21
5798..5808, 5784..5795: 3.20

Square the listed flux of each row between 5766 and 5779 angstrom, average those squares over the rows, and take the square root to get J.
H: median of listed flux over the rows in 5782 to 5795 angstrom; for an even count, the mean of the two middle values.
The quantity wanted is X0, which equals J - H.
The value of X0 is 0.01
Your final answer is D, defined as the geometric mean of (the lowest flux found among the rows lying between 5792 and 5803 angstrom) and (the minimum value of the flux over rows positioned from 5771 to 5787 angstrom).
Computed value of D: 4.90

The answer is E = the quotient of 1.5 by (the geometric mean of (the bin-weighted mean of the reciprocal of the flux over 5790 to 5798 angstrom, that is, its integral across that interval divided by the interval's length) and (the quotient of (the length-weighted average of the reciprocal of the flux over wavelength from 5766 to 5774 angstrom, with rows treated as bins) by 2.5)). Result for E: 12.0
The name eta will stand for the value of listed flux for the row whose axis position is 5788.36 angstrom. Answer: 4.959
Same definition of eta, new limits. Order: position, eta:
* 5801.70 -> 5.226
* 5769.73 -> 4.995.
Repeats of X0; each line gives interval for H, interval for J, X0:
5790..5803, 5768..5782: -0.28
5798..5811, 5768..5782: -0.19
